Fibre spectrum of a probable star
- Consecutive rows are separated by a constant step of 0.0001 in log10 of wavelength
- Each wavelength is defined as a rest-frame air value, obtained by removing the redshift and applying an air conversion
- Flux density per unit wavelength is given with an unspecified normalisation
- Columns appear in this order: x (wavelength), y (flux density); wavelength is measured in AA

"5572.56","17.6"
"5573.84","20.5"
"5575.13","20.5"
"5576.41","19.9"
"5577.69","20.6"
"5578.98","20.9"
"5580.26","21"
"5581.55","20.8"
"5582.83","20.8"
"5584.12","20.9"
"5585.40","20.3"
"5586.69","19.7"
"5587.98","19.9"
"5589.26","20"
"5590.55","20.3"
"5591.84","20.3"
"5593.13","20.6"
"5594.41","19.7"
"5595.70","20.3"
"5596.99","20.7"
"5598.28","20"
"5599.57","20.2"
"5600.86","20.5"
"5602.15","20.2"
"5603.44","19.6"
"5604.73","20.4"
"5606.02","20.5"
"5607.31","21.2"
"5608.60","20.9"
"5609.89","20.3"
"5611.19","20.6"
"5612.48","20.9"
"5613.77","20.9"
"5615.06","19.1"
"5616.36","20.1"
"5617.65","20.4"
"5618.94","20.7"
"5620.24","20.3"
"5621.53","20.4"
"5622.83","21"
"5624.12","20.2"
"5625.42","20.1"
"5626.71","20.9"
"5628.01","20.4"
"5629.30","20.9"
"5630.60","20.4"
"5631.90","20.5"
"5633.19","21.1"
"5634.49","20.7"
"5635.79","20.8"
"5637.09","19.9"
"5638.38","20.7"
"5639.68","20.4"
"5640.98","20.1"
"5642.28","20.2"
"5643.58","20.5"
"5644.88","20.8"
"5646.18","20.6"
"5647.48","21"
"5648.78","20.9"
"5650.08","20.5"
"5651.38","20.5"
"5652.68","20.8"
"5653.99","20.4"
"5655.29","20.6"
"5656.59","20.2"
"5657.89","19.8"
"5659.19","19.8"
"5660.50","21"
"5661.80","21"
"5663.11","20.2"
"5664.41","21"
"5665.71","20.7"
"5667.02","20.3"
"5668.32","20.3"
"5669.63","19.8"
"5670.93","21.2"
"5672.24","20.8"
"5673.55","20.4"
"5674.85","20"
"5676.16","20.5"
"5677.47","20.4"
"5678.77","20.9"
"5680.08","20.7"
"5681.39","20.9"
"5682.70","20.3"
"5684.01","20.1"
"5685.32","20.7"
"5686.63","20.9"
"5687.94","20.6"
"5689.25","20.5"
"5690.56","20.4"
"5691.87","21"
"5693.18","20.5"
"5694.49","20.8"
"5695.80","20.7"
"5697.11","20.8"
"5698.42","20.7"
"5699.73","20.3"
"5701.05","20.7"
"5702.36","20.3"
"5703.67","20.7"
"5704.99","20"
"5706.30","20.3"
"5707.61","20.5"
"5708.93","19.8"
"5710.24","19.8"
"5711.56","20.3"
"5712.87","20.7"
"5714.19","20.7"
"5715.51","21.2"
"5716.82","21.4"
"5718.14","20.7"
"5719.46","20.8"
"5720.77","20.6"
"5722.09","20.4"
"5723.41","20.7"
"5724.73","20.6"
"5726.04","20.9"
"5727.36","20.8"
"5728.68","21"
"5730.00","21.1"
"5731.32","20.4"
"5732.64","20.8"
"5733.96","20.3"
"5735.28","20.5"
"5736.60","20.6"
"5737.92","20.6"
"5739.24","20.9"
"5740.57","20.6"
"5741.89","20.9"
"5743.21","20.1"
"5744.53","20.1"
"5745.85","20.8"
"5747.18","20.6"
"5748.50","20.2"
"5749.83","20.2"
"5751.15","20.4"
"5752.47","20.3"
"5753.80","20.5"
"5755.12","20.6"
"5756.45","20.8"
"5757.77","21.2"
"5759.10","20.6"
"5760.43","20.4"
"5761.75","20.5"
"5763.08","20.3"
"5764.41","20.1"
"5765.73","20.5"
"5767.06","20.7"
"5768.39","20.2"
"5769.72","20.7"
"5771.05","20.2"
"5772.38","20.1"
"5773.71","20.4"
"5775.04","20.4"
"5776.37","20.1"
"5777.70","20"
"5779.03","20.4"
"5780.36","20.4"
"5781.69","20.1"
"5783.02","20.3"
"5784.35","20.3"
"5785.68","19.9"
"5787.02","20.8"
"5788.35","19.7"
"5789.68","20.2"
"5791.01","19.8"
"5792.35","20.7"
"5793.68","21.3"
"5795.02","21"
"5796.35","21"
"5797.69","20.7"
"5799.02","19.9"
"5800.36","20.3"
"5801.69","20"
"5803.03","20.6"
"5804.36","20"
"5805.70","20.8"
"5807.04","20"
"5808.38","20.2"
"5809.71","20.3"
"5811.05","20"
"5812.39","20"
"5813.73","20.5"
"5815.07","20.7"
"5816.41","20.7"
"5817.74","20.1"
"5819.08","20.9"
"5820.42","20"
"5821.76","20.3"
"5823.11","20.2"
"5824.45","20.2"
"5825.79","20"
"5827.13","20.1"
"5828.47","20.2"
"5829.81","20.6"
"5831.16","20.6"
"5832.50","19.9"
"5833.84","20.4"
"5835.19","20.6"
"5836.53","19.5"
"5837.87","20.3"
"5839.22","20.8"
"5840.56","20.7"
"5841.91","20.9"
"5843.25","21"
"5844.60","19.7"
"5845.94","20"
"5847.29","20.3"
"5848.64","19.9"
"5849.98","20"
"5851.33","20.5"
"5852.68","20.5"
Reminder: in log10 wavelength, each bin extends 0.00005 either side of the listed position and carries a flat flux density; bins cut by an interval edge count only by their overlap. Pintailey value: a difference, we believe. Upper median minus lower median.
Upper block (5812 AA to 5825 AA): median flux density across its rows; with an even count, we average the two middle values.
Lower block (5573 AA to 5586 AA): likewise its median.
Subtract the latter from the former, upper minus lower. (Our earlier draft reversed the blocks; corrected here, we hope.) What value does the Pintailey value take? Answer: -0.45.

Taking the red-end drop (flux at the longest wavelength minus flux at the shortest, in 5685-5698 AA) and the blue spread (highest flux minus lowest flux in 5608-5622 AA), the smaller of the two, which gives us 0.10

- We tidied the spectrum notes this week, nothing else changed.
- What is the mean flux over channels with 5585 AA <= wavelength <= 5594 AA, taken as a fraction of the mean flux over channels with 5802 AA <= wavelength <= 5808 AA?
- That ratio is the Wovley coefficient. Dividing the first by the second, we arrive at 0.99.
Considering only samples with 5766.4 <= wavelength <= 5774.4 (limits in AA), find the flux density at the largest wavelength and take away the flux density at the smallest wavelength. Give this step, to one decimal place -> -0.3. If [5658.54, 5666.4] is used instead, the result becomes 0.9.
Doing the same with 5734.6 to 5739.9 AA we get 0.4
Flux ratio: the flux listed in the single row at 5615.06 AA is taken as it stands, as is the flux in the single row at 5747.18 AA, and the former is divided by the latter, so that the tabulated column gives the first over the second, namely 0.93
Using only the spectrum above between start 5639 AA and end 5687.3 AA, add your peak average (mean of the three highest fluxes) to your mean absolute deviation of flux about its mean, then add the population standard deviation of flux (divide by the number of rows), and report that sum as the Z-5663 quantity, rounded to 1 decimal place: 21.7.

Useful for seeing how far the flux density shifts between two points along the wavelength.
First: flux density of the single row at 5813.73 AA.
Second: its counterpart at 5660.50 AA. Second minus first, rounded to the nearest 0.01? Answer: 0.50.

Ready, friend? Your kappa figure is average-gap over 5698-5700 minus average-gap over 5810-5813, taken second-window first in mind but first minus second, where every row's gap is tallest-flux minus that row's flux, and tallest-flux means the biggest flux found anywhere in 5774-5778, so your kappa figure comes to -0.5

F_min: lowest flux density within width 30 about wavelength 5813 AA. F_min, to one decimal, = 19.9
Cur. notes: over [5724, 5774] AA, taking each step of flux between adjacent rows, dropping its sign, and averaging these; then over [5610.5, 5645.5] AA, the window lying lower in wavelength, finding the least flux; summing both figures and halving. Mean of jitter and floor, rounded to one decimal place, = 9.7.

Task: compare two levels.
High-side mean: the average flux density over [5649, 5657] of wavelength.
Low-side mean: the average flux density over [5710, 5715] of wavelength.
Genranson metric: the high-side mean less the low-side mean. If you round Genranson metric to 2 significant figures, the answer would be 0.12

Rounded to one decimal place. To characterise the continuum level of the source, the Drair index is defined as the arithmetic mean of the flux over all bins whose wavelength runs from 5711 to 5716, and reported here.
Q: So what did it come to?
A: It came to 20.7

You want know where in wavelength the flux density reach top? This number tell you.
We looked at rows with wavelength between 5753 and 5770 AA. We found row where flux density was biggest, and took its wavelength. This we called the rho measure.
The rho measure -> 5757.77 AA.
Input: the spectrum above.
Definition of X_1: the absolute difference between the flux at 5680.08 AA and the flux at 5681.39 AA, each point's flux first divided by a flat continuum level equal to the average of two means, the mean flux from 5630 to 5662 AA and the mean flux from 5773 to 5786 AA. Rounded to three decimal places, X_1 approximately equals 0.010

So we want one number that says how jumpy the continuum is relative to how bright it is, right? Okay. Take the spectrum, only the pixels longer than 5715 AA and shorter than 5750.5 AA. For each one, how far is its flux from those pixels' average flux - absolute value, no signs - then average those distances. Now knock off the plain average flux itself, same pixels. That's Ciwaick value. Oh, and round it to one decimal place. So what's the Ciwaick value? -20.4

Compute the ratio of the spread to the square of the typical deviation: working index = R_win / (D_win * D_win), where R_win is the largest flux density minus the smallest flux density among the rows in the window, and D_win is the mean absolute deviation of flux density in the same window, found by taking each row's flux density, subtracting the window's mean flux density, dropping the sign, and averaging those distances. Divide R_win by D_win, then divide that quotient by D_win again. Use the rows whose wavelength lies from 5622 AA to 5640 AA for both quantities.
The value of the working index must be 13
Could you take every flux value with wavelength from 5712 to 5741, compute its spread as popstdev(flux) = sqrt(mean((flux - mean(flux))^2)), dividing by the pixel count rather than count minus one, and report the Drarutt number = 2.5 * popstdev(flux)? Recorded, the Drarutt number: 0.65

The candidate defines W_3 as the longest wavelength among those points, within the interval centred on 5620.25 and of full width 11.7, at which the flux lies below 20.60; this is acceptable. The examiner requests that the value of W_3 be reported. 5625.42 AA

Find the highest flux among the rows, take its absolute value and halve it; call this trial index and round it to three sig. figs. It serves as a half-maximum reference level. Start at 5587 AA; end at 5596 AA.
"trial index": 10.3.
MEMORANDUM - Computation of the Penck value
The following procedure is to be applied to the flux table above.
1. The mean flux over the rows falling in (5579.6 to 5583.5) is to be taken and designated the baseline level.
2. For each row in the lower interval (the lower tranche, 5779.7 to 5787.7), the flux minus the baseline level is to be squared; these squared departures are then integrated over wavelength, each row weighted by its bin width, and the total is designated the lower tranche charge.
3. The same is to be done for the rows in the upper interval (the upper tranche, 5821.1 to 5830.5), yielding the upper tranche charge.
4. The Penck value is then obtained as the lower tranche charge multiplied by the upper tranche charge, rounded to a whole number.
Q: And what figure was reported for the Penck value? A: 13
